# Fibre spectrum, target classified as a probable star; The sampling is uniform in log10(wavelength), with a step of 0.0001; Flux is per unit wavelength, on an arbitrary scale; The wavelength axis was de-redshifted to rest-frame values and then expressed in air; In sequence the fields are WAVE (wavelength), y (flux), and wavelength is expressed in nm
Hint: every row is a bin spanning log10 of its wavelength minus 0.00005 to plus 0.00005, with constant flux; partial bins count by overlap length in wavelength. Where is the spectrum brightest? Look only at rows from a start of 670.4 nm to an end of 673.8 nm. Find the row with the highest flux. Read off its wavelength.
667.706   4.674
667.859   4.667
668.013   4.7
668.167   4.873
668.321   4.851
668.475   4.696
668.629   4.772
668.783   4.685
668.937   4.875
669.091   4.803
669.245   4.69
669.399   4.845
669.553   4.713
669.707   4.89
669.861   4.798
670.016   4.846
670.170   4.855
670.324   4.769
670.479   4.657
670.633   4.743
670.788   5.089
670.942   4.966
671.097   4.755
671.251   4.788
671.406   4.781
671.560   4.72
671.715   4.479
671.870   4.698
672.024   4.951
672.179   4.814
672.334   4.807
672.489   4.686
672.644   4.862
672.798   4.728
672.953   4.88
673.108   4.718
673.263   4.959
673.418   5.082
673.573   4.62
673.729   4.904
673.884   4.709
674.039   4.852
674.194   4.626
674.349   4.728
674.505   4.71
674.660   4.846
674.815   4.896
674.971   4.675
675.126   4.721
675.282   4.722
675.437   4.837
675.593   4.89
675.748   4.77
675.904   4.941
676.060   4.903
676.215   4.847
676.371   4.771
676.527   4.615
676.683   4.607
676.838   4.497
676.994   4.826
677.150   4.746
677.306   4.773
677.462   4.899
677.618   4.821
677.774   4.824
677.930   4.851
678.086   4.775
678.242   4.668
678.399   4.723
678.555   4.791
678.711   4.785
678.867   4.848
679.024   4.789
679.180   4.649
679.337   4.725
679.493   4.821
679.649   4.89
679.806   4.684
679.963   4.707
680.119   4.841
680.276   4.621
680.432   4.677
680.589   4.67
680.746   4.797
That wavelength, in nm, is 670.788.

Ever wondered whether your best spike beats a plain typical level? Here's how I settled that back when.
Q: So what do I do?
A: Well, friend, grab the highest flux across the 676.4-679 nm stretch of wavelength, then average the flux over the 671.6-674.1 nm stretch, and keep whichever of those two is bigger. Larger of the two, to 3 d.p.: 4.899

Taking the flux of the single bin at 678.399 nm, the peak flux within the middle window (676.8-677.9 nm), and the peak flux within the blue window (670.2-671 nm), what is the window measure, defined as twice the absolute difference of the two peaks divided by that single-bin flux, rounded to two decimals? 0.08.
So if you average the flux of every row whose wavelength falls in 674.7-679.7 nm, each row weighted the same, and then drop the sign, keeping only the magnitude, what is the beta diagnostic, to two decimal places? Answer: 4.78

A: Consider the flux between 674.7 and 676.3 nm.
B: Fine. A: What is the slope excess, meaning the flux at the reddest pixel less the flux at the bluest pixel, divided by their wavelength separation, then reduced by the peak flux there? -4.98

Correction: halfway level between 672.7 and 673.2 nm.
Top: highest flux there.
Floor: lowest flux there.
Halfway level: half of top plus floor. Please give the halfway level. 4.80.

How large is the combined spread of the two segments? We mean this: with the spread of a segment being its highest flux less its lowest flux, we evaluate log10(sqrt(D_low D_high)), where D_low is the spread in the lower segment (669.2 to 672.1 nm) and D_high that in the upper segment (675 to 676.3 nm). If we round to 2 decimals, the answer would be -0.44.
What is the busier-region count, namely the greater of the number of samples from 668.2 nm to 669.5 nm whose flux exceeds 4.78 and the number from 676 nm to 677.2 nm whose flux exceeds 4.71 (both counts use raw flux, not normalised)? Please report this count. 5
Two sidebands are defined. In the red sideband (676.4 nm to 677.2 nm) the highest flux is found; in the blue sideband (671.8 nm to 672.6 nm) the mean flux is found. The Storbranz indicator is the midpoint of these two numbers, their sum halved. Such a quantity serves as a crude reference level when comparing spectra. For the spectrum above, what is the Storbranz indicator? 4.81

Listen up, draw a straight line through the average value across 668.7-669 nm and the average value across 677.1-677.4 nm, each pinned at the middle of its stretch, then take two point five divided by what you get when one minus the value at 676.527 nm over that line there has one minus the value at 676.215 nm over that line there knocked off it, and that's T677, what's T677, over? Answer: 51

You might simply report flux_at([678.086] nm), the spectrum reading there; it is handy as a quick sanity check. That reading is 4.775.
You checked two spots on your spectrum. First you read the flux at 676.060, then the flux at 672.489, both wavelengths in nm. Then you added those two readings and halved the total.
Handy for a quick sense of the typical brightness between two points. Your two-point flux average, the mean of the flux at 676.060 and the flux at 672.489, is 4.79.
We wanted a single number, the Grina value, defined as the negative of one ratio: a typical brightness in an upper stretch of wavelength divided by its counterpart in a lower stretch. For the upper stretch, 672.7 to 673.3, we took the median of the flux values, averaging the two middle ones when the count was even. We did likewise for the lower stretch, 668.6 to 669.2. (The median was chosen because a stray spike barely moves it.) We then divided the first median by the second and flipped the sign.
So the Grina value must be -1.00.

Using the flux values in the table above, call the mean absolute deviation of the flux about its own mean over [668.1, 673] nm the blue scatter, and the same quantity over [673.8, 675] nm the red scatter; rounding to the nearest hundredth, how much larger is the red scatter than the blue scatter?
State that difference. 0.00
